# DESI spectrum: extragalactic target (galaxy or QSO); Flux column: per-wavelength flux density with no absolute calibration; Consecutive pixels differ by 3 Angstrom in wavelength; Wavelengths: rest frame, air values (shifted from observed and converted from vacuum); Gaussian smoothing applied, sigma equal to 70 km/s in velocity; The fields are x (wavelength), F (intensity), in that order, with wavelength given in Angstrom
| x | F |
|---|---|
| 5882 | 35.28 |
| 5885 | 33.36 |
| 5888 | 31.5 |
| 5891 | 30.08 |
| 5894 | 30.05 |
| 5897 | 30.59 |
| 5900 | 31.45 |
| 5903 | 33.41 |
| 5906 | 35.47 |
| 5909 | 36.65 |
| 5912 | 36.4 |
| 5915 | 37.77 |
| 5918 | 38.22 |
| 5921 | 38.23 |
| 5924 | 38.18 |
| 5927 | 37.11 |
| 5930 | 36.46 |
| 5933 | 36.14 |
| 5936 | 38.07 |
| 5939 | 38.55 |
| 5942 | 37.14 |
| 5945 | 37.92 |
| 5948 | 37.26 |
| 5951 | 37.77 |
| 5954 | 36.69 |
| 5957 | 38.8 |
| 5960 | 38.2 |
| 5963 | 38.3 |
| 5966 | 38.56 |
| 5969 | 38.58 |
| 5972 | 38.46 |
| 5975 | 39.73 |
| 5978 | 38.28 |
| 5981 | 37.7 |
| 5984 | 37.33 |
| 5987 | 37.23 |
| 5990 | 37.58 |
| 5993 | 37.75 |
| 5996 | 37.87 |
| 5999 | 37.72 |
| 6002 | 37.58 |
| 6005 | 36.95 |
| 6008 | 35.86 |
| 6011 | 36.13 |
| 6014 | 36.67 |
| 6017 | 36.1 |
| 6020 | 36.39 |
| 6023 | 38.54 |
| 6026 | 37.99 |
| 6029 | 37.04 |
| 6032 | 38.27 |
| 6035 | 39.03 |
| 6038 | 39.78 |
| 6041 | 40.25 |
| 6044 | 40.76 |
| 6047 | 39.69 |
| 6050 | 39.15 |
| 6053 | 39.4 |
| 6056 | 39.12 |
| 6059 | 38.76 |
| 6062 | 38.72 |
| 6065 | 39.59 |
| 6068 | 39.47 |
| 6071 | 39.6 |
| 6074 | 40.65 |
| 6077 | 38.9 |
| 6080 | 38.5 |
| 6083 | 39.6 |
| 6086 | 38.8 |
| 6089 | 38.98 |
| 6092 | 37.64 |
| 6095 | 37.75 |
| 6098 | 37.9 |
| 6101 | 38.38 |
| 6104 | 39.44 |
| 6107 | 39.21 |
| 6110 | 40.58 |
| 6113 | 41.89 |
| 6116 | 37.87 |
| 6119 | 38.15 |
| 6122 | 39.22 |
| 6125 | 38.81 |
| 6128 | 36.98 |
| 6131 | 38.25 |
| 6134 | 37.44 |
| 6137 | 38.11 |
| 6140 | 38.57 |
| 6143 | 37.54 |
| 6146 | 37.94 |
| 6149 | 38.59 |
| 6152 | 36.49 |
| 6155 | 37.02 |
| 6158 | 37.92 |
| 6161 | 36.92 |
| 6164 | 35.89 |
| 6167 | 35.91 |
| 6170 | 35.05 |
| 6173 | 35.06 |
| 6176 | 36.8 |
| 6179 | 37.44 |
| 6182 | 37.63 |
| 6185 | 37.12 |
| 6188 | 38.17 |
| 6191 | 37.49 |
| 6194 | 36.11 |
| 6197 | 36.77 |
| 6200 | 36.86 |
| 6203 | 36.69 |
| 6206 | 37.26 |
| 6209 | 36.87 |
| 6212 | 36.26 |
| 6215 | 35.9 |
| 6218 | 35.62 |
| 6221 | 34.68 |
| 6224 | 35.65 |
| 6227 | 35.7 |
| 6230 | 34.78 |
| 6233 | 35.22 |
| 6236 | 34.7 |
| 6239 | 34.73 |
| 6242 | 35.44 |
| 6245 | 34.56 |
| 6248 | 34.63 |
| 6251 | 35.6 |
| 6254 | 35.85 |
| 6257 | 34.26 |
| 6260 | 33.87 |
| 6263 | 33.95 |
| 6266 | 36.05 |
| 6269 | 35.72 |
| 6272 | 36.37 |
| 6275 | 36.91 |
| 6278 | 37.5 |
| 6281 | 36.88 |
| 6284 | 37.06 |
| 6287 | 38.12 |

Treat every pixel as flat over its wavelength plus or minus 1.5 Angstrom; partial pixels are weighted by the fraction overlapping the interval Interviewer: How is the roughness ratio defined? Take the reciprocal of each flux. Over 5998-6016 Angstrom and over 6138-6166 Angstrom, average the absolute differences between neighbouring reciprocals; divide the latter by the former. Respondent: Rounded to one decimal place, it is 1.7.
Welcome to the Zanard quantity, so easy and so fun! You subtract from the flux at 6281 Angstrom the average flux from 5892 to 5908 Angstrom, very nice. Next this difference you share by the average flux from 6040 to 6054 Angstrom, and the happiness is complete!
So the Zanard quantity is 0.12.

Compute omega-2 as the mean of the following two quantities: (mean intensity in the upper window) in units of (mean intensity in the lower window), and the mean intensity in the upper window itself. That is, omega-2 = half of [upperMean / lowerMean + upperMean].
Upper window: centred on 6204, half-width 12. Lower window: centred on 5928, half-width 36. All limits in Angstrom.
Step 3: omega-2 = 18.8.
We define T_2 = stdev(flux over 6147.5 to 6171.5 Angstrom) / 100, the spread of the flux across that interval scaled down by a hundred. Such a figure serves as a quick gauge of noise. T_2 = 0.011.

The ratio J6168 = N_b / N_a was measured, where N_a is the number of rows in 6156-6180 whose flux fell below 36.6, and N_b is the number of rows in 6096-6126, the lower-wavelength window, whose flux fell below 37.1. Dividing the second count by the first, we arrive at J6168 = 0.0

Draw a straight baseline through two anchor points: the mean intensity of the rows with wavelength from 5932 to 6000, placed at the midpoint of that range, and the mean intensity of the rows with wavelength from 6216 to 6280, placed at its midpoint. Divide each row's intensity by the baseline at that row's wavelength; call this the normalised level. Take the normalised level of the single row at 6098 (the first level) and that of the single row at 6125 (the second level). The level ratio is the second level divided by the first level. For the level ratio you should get 1.03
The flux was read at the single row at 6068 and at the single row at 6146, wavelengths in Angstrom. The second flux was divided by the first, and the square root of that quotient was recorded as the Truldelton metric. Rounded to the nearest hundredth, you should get 0.98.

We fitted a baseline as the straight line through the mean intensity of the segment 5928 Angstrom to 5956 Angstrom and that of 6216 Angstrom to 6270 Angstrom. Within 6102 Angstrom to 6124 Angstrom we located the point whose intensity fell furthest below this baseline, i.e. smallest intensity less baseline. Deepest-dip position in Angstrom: 6116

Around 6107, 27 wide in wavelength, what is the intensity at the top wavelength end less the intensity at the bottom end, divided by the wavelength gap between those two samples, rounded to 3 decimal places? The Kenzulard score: 0.017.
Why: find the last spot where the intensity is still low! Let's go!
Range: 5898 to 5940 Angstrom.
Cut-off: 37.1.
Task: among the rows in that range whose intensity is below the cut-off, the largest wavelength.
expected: 5933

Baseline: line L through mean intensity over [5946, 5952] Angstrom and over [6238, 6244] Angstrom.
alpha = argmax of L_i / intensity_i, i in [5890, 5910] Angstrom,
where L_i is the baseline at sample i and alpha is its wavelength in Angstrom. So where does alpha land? 5894 Angstrom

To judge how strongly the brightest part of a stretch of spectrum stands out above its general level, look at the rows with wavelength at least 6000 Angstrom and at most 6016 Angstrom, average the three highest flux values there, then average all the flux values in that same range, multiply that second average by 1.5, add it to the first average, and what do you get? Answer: 92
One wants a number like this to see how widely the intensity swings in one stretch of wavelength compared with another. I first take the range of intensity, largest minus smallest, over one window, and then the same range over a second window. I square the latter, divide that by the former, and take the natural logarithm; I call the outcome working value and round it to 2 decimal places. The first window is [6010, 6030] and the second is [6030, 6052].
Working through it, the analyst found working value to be 0.93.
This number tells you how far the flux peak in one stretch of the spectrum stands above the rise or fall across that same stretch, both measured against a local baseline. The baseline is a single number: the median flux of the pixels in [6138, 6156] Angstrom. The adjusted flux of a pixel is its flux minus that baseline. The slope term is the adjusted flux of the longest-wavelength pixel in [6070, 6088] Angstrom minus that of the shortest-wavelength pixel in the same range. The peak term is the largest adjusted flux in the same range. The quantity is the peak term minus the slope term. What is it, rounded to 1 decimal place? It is 3.7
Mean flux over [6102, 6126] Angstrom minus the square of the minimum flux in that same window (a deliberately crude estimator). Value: -1395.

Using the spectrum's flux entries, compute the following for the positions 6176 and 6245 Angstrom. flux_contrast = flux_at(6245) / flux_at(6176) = 0.94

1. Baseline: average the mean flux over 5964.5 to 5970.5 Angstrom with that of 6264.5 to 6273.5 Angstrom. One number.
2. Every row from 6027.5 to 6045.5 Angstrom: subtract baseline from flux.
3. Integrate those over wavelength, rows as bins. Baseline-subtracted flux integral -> 34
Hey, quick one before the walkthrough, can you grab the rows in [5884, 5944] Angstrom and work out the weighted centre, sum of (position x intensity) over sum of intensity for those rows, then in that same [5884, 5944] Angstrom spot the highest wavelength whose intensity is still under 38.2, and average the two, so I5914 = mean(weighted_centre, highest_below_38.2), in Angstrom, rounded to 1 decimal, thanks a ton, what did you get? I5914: 5928.3 Angstrom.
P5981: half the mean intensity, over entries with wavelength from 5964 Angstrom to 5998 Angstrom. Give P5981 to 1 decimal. 19.0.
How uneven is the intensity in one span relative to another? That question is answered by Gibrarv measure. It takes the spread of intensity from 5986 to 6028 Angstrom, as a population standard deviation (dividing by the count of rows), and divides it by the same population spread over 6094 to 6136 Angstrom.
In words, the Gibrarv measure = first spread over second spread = 0.63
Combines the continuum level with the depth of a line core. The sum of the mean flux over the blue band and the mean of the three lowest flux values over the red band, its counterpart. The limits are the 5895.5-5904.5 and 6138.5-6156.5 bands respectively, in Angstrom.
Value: 68.8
